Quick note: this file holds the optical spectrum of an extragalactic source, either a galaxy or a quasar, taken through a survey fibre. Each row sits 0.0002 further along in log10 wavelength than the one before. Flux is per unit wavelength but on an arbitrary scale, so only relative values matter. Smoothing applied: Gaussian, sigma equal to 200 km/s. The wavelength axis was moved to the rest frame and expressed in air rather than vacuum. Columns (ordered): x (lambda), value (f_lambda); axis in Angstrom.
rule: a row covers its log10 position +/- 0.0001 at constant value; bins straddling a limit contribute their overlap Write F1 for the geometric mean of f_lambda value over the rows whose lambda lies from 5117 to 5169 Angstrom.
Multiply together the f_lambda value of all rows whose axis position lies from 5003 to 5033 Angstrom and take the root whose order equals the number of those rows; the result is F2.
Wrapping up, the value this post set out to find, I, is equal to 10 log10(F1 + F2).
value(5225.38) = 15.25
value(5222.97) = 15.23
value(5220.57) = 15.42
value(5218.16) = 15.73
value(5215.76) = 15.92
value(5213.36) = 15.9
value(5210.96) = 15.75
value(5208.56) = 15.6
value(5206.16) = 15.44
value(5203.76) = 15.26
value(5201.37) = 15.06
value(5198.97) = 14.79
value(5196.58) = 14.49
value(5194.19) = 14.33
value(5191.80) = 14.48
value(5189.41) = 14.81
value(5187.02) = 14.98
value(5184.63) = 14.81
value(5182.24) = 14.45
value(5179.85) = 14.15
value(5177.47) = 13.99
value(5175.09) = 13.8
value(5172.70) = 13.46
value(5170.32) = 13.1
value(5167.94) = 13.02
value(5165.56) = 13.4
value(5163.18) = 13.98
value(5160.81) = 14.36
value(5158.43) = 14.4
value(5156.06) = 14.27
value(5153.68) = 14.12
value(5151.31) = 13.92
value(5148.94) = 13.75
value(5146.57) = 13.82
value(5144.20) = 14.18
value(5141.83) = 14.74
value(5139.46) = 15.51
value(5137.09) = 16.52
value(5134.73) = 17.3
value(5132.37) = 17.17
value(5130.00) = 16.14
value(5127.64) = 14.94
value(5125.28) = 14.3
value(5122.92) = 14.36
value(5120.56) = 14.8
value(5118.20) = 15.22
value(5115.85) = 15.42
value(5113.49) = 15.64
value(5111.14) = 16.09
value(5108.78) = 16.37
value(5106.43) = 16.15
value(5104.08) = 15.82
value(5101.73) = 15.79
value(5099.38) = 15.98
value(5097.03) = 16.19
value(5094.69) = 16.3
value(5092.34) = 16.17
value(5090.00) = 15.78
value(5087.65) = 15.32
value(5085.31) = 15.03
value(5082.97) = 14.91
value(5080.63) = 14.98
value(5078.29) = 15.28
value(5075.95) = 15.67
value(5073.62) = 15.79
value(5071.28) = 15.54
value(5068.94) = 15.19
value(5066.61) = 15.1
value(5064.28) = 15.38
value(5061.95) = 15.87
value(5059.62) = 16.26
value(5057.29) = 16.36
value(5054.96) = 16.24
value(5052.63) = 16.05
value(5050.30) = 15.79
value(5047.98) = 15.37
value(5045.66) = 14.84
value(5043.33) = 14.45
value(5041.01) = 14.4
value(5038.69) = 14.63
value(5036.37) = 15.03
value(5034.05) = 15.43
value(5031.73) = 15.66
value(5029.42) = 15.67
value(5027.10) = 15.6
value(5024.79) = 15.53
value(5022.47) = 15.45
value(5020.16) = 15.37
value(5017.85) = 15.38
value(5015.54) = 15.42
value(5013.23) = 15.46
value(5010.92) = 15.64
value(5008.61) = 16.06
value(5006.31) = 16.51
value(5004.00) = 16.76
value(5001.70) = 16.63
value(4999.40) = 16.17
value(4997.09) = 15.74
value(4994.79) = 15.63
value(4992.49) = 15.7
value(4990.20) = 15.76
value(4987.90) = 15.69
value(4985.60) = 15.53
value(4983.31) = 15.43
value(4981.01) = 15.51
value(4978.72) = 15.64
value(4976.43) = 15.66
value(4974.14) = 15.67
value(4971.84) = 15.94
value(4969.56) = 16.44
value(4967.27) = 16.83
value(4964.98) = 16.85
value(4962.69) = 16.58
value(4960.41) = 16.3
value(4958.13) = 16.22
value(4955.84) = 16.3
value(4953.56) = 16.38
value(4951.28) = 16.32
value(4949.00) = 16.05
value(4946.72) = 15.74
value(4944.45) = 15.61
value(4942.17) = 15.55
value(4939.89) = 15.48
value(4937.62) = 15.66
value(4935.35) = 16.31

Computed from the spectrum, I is 14.8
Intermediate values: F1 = 14.7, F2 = 15.7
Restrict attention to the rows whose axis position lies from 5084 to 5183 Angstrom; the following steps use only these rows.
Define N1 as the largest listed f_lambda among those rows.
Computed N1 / 17.3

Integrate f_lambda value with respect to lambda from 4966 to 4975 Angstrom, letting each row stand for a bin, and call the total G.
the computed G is 146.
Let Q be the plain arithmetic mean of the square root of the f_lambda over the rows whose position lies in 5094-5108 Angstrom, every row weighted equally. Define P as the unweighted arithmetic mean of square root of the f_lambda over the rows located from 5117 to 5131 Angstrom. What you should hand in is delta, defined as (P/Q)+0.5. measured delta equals 1.47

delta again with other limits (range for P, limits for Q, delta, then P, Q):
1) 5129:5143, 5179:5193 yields 1.55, 4.03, 3.82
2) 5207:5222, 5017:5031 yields 1.51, 3.96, 3.94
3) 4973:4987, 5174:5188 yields 1.54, 3.95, 3.79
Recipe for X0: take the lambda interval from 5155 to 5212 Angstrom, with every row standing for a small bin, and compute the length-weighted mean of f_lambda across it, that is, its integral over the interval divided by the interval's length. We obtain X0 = 14.4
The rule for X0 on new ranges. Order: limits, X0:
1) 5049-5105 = 15.7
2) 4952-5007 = 16.1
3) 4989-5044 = 15.6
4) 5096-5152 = 15.4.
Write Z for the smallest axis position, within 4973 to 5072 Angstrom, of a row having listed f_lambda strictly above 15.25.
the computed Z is 4974.14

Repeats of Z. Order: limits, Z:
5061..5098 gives 5061.95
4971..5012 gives 4971.84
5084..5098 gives 5087.65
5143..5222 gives 5203.76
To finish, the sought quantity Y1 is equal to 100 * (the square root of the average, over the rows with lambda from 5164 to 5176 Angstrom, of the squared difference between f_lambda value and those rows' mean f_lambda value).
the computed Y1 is 28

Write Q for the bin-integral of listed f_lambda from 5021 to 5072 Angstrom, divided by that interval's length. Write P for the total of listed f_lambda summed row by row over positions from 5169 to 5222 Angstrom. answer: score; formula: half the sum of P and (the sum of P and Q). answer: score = 333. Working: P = 326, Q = 15.4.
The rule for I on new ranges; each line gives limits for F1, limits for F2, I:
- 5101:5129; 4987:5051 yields 14.9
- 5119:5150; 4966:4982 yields 14.9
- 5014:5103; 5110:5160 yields 14.8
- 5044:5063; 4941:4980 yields 15.0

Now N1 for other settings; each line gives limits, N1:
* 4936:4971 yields 16.85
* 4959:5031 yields 16.85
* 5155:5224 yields 15.92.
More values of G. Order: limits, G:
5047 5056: 143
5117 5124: 104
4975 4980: 78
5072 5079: 109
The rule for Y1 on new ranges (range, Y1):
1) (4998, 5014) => 46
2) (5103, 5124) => 62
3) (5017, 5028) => 9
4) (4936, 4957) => 34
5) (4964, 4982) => 52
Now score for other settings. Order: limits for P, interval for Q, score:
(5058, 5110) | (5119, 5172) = 352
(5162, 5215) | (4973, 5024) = 327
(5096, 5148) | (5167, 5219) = 350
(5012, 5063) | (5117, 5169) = 348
